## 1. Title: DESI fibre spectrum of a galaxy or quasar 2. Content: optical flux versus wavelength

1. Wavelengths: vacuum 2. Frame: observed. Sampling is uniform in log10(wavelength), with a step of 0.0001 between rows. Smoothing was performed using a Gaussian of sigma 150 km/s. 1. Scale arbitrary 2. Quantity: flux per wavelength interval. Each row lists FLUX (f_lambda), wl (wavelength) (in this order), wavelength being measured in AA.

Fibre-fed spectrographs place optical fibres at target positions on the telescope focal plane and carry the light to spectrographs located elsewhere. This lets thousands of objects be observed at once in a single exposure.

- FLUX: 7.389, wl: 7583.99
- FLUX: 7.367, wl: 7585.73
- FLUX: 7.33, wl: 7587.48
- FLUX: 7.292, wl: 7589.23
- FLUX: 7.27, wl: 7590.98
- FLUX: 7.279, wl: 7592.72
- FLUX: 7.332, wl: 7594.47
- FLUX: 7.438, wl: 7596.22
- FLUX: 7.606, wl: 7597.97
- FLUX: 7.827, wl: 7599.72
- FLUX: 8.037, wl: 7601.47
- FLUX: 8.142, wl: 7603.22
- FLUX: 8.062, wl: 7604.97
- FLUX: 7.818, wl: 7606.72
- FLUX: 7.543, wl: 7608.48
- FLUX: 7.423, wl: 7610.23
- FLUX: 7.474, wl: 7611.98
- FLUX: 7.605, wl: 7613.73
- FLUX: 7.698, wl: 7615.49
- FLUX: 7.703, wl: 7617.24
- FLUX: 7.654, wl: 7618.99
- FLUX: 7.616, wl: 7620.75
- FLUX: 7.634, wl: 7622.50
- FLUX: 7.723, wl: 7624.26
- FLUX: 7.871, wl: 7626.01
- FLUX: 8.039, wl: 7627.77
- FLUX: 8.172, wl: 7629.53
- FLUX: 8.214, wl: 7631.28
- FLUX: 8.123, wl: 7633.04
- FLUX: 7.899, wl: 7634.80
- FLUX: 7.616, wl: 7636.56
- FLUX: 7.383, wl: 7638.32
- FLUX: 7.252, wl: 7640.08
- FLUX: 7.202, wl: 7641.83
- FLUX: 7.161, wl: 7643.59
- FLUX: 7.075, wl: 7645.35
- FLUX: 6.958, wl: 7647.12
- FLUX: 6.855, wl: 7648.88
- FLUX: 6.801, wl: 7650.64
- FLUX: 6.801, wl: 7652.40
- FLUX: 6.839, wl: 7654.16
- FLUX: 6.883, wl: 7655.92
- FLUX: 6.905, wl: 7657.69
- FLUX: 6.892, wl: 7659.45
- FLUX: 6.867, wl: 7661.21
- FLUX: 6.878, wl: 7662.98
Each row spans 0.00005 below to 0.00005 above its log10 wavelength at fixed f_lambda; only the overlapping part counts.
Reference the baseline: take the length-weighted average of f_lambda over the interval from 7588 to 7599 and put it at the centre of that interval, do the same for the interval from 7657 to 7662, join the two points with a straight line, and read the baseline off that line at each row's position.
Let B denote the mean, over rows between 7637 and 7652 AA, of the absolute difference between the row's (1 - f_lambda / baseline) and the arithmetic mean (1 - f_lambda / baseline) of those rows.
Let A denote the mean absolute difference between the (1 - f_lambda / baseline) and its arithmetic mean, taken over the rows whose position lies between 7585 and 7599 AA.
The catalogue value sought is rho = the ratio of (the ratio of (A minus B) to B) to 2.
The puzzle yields -0.2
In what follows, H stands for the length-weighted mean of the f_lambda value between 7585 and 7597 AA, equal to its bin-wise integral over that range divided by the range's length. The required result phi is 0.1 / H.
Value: 0.0136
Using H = 7.3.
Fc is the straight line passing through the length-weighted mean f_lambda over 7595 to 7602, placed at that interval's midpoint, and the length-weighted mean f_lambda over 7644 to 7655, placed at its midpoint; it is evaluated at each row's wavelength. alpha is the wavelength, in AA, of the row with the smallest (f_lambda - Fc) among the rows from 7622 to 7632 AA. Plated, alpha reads 7622.50 AA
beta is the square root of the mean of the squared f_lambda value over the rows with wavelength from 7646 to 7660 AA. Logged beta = 6.9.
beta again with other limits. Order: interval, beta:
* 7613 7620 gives 7.7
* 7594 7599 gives 7.5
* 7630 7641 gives 7.8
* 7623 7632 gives 8.0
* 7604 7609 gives 7.8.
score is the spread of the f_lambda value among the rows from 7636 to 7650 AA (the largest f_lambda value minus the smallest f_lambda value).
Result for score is 0.76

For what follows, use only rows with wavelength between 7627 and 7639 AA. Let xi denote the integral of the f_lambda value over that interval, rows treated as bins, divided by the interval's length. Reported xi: 7.93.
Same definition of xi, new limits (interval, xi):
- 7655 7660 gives 6.89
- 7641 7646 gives 7.15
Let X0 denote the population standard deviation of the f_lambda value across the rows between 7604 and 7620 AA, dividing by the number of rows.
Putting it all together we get 0.18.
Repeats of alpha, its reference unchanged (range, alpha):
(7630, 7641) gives 7640.08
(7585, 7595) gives 7589.23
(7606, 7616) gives 7610.23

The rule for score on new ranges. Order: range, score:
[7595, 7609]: 0.70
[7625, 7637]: 0.60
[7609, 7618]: 0.28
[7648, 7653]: 0.05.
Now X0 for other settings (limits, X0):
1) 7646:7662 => 0.05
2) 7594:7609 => 0.27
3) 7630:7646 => 0.41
